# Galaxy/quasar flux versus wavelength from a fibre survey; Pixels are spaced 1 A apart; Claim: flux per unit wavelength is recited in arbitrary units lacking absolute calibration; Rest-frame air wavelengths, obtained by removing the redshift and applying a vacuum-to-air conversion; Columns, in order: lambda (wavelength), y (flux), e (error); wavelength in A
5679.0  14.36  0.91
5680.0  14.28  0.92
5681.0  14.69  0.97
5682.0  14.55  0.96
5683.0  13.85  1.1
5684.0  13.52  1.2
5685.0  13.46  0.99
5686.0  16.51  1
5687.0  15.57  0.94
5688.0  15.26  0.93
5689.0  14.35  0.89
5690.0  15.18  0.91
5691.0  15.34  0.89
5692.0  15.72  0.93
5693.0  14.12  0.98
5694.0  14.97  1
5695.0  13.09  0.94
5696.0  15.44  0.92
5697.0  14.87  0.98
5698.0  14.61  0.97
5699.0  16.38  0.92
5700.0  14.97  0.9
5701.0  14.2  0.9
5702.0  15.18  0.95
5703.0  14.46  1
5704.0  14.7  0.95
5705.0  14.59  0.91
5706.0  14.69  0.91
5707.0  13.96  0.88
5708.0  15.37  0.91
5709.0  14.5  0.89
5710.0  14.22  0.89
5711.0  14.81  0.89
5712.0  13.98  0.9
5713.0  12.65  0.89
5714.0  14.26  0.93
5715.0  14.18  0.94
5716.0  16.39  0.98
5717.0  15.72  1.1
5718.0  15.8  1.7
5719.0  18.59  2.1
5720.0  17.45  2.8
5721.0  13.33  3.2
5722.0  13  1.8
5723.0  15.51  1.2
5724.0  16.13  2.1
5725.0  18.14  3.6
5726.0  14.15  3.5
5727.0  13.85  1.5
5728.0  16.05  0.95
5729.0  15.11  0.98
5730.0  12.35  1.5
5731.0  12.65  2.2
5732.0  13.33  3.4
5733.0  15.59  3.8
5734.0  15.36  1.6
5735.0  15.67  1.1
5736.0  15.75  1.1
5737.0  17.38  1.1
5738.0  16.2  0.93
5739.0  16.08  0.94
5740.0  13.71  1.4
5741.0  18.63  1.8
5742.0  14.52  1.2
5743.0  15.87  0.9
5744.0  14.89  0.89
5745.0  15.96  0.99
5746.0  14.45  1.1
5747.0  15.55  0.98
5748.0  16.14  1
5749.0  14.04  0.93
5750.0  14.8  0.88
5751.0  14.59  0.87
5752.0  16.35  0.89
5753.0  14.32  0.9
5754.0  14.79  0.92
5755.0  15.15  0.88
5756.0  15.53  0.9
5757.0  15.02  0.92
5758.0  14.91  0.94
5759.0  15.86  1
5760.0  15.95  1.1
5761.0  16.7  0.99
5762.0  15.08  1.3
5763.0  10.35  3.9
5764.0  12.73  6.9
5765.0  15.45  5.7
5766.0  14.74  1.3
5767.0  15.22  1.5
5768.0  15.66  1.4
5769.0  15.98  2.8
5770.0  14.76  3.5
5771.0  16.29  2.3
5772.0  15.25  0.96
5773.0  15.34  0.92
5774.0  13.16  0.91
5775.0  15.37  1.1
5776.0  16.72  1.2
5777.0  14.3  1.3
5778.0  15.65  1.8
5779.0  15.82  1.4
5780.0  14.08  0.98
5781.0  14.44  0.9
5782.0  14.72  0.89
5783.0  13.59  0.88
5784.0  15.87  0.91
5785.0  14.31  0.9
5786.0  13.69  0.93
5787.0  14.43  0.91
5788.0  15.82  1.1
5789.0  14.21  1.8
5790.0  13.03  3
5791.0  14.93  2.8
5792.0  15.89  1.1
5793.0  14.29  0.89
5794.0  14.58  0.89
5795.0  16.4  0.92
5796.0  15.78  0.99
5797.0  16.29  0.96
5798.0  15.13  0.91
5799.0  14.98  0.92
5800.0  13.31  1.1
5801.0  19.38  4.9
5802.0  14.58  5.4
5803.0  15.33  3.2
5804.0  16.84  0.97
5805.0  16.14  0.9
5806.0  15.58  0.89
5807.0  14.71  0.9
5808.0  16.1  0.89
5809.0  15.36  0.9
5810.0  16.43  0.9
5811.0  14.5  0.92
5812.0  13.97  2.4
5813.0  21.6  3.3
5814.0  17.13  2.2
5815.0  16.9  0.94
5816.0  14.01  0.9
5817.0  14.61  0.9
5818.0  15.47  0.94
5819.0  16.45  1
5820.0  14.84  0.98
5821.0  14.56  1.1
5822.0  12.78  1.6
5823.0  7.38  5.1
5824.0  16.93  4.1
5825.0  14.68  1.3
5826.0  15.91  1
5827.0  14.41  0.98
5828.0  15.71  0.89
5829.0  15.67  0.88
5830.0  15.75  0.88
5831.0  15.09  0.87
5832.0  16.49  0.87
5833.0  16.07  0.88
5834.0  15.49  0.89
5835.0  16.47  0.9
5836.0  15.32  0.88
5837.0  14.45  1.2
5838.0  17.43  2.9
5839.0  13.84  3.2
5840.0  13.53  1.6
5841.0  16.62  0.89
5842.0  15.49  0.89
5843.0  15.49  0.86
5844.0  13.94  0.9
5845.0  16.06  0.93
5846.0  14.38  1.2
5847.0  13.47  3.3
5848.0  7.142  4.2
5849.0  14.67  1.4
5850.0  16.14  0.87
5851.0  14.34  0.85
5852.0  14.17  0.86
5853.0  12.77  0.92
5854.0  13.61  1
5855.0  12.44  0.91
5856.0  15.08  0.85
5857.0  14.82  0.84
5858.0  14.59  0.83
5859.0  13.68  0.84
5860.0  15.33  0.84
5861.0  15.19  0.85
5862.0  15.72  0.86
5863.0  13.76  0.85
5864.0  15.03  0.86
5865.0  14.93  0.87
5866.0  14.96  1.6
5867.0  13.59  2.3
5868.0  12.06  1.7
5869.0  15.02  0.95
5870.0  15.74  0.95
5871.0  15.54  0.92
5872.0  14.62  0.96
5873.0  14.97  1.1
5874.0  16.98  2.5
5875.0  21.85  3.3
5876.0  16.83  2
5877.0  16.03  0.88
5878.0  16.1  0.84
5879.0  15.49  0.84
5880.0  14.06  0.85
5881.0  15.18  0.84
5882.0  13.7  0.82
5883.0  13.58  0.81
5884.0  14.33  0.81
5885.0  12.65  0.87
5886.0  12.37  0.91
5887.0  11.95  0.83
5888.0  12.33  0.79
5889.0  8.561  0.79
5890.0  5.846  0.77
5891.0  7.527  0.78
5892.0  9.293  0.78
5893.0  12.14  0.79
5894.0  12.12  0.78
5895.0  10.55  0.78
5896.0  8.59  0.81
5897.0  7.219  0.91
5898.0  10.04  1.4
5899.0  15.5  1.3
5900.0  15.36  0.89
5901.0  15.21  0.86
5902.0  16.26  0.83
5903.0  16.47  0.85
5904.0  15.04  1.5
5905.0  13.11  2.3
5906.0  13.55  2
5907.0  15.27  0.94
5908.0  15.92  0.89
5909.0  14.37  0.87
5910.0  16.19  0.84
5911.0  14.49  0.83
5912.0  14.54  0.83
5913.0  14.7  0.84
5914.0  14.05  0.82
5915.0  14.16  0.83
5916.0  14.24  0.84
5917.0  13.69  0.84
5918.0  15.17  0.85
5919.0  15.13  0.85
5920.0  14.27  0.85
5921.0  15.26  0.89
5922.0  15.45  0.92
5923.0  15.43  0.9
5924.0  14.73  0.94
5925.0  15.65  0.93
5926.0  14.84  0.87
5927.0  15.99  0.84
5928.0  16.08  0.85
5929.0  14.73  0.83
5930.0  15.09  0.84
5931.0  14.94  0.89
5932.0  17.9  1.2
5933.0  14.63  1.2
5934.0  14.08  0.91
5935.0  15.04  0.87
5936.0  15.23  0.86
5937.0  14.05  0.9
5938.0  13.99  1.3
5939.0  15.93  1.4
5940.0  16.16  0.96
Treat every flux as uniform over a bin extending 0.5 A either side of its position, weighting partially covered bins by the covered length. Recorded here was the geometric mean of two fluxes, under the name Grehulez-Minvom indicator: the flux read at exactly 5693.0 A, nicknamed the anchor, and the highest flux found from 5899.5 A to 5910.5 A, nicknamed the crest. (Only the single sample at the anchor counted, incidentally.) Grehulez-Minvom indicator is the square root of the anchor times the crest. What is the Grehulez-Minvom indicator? 15.2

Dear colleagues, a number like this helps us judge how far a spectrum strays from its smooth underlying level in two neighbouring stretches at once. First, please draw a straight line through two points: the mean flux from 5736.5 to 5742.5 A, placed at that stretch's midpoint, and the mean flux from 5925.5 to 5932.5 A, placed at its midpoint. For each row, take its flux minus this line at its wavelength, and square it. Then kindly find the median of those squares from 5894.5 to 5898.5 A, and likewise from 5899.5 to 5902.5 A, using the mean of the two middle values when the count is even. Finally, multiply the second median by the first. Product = 10.7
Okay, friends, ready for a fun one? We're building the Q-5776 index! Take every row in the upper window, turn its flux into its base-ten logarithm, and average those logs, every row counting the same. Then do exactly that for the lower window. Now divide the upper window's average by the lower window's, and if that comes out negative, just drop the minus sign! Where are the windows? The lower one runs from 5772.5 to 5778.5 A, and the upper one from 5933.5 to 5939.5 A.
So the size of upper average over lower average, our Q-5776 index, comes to 0.99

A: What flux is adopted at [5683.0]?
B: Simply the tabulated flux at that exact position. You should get 13.85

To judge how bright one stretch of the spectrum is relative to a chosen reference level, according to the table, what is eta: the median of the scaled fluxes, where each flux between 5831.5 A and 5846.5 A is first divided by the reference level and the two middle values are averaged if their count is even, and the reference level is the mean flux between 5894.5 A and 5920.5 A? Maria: 1.11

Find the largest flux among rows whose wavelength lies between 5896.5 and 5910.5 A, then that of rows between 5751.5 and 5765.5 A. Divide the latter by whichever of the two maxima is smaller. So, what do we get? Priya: 1.01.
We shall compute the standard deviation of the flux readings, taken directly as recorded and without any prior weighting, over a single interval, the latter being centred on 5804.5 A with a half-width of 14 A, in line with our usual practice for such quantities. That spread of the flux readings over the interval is 1.7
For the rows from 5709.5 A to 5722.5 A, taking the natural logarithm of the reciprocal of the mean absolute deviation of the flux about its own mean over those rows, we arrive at -0.3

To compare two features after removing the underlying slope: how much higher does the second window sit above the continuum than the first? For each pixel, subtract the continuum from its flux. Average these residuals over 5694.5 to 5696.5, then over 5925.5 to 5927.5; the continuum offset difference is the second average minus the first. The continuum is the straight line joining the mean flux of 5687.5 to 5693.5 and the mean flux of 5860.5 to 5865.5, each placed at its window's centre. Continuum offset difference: 1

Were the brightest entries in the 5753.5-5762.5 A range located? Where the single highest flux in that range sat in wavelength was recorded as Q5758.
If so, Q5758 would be 5761.0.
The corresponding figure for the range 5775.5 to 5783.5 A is 5776.0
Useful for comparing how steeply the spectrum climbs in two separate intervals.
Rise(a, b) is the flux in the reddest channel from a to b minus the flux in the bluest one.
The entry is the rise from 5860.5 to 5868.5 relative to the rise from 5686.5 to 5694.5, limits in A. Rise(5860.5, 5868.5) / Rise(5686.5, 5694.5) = 5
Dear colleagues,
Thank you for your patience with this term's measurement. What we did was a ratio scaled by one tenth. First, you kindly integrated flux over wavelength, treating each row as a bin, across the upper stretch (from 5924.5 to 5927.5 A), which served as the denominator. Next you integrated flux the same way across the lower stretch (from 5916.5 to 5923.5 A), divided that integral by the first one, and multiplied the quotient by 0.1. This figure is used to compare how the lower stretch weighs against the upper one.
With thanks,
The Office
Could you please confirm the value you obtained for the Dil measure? 0.22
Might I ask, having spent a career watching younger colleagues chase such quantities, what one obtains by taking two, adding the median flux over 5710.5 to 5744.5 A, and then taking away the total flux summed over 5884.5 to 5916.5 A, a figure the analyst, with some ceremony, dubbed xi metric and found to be -392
